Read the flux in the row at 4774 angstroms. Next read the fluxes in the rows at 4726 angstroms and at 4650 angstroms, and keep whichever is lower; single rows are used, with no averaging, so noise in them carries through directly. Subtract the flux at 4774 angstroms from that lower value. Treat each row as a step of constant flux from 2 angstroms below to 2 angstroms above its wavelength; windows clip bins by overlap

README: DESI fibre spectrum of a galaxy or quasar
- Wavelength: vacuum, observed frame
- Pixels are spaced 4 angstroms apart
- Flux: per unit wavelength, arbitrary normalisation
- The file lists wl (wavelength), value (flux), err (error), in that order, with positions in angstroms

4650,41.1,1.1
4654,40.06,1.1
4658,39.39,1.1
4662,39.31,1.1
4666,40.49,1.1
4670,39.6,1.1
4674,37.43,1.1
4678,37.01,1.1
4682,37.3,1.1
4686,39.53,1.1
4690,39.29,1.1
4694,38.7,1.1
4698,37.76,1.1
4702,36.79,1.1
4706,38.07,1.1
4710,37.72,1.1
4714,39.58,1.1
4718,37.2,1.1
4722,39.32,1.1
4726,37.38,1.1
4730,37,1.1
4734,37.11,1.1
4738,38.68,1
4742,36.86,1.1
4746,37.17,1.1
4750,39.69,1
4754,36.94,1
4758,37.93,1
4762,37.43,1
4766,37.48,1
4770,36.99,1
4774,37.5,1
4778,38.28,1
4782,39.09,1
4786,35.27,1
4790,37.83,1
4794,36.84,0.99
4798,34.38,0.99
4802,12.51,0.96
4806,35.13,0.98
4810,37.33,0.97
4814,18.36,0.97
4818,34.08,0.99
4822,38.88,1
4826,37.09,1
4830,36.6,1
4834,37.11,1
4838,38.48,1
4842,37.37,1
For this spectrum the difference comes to -0.1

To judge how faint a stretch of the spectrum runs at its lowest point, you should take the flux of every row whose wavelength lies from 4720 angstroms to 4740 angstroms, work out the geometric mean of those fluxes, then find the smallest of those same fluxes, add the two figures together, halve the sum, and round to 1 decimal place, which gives 37.4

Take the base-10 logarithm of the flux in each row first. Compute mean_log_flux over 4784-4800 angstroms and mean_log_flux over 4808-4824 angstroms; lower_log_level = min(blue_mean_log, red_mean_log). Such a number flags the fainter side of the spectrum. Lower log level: 1.49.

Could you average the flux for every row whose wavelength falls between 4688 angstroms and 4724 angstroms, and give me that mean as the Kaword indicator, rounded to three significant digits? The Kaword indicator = 38.3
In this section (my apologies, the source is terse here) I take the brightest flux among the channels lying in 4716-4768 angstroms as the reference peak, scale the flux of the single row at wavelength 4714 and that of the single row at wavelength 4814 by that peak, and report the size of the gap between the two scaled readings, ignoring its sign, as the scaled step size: 0.53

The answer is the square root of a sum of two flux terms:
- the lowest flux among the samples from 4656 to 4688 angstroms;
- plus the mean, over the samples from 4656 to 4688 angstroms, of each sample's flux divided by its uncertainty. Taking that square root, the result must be 8.50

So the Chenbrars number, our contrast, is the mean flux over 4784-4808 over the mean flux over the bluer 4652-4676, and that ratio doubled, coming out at 1.62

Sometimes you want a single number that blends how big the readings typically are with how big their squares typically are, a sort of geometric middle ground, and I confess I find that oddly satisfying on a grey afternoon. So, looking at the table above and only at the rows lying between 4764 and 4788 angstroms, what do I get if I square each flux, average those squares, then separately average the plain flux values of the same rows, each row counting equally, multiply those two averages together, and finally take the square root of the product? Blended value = 229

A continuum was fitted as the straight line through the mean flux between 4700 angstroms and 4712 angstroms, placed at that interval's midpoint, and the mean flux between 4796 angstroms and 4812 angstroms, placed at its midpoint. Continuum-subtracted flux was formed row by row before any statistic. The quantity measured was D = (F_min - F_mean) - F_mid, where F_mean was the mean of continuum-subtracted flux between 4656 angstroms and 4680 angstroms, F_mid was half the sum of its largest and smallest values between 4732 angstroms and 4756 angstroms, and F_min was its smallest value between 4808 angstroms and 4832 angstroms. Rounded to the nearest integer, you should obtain -13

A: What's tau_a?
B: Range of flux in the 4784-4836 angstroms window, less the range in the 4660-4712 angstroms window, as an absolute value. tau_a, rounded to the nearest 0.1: 22.7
